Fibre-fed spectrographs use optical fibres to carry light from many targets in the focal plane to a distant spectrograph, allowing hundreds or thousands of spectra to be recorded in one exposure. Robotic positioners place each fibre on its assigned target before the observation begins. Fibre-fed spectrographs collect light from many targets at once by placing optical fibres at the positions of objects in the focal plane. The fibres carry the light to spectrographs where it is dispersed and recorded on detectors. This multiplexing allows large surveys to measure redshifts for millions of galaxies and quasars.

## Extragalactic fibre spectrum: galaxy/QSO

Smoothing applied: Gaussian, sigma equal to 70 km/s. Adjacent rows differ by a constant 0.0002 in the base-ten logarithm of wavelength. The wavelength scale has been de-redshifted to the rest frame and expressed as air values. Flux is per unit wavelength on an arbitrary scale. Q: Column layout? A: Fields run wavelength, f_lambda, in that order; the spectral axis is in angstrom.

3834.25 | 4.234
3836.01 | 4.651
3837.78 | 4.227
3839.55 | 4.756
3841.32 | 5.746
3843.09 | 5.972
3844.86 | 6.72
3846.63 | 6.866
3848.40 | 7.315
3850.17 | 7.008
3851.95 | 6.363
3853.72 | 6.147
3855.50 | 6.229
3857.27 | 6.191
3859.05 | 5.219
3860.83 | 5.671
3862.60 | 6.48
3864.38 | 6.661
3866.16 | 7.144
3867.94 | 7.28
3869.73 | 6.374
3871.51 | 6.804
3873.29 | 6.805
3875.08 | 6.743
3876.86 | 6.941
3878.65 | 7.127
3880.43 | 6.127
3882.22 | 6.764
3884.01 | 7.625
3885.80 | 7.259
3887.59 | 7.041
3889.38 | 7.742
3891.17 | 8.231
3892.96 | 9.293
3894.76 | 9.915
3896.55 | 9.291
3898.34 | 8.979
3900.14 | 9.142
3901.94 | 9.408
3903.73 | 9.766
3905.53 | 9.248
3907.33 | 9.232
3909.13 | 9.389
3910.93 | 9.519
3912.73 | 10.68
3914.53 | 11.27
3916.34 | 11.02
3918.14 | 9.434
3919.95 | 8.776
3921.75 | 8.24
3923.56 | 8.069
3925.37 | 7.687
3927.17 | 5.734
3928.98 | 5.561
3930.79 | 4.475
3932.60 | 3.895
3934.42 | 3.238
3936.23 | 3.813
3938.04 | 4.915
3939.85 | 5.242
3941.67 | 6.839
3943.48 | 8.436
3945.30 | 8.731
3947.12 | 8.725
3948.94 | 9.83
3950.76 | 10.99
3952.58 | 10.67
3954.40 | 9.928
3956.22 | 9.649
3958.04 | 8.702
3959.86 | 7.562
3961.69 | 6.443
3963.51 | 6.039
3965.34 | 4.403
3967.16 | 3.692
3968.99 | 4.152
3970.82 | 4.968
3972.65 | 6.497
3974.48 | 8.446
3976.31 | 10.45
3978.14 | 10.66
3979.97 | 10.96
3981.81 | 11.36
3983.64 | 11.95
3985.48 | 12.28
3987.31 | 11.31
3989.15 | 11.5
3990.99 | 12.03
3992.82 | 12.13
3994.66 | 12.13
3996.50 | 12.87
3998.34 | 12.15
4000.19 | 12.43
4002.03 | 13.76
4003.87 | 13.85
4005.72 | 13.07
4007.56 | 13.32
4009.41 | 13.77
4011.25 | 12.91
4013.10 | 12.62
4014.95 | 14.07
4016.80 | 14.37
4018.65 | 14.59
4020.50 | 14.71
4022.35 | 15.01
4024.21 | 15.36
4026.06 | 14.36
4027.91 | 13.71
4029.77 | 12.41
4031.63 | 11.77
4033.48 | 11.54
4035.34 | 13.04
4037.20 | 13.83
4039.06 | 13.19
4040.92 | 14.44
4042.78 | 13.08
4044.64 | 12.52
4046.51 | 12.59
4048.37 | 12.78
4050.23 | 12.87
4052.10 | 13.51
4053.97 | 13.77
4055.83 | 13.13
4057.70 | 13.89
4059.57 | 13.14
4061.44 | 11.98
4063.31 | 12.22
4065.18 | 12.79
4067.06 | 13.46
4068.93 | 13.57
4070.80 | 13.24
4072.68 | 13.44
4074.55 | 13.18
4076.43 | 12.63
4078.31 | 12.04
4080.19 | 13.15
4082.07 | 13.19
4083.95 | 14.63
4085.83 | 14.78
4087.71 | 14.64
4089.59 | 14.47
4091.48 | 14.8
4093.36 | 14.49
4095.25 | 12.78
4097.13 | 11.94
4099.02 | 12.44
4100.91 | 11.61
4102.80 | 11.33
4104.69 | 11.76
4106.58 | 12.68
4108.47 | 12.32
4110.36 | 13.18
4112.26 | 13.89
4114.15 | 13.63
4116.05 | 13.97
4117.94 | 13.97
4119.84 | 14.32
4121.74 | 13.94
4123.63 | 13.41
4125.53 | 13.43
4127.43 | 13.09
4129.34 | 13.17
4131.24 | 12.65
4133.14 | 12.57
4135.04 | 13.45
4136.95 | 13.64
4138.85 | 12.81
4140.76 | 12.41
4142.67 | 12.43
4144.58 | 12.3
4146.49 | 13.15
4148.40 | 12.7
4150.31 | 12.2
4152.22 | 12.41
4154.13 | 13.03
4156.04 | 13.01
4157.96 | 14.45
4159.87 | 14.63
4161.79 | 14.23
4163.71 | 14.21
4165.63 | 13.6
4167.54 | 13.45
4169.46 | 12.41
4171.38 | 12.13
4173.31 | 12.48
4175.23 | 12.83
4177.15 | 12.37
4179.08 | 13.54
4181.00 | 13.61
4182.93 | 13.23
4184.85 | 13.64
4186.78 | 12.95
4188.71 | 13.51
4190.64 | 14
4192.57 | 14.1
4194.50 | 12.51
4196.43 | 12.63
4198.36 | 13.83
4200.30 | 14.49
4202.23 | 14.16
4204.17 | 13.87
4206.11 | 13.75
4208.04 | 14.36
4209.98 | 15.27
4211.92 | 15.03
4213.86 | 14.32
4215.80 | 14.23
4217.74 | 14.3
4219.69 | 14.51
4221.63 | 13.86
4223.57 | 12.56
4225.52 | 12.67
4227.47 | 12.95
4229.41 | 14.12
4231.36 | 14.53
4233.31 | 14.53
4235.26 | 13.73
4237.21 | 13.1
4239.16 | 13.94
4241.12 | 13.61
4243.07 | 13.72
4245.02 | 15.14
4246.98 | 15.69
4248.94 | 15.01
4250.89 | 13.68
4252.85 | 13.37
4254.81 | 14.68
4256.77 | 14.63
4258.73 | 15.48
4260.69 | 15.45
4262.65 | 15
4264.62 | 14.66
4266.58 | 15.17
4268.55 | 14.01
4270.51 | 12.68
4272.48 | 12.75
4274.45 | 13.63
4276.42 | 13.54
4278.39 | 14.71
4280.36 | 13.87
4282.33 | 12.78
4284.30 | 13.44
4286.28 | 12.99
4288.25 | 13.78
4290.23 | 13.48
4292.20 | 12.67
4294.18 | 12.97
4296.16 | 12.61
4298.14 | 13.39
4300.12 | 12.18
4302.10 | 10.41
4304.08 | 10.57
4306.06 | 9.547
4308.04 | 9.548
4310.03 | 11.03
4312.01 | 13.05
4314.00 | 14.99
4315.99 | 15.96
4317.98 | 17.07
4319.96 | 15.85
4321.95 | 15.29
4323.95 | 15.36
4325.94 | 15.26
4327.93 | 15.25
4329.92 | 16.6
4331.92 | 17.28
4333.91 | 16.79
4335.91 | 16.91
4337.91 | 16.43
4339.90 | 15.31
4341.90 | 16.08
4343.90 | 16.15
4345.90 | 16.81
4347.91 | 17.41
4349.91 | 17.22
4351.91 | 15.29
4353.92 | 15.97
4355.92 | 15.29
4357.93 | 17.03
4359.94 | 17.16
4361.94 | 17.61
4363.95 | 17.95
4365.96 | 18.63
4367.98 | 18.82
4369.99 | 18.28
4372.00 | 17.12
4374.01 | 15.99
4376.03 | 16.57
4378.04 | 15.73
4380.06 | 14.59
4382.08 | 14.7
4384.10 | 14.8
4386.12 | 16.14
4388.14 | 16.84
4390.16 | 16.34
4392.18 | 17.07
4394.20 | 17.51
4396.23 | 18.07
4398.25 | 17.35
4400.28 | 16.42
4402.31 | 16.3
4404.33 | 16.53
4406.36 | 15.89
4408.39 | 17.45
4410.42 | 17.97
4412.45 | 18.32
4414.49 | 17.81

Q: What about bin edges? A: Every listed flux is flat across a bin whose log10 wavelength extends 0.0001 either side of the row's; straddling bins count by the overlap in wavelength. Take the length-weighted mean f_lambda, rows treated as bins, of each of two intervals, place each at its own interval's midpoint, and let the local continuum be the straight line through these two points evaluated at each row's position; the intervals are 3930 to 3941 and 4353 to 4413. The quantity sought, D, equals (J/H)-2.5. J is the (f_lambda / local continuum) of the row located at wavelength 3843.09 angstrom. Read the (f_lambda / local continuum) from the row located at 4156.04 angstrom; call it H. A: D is 0.3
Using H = 1.2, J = 3.4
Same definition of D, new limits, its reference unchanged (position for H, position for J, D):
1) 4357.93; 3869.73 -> -0.1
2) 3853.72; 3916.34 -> -1.5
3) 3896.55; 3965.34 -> -2.2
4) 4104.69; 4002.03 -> -0.8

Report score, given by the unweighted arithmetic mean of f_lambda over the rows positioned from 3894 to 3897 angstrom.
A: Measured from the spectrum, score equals 10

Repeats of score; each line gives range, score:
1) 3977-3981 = 11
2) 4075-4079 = 12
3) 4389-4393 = 17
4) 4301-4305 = 10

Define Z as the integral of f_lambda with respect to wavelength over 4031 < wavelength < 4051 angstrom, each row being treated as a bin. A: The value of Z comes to 258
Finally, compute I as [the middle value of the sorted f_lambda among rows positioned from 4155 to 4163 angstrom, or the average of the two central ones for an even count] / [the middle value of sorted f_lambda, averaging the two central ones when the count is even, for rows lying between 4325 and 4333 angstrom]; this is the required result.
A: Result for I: 0.90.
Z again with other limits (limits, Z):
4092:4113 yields 265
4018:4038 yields 273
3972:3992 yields 215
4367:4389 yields 359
